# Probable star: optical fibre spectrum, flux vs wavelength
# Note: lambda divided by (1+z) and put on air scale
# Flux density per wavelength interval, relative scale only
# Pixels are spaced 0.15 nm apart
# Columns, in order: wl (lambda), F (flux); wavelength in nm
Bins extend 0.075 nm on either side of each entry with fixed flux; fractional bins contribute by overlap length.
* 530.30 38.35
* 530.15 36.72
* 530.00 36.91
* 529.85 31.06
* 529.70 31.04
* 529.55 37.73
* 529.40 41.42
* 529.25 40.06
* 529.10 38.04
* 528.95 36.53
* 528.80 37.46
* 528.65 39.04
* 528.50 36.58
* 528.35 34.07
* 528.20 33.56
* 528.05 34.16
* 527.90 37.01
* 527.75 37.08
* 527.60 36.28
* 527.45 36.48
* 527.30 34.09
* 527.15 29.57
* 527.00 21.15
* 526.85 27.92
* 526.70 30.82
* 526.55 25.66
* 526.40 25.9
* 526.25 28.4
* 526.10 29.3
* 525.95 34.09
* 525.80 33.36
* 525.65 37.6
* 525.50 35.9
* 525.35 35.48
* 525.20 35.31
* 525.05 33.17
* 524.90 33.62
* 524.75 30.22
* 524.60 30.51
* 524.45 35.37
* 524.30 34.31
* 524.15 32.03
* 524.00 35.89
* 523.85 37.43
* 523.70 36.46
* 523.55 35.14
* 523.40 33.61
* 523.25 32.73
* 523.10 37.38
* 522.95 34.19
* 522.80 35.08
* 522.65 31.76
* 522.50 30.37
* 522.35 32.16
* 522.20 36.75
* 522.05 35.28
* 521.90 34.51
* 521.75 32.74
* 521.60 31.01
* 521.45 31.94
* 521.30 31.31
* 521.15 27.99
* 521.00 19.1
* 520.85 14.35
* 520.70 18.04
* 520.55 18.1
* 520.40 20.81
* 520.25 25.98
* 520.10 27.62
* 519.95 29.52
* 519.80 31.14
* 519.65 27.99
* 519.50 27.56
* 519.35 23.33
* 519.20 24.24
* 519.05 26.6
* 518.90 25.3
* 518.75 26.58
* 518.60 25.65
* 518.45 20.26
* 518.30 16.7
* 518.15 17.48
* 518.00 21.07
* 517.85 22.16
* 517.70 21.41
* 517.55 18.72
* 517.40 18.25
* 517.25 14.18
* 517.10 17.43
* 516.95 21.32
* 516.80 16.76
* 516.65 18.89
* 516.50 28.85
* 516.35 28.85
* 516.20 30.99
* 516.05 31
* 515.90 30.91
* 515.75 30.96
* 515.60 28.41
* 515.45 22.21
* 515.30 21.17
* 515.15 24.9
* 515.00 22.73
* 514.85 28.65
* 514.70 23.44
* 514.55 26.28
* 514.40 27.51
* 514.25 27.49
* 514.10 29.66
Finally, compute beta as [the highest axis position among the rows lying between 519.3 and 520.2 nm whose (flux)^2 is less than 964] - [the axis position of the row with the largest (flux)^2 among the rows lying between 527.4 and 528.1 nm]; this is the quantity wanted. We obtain -7.65 nm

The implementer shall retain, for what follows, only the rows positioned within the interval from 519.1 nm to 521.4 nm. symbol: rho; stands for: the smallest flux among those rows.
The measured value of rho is 14.35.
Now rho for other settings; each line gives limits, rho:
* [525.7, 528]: 21.15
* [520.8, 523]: 14.35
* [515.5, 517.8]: 14.18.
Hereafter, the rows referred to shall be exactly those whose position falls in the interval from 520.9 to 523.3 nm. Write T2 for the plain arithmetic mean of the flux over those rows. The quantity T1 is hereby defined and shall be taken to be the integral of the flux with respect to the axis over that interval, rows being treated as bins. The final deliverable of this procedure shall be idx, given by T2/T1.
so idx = 0.419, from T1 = 77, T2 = 32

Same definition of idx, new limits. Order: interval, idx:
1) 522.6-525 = 0.416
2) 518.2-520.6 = 0.417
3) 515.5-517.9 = 0.417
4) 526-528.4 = 0.417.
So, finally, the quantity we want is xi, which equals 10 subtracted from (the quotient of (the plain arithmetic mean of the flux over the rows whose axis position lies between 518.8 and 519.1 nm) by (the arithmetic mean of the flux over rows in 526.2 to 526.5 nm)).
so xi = -9.04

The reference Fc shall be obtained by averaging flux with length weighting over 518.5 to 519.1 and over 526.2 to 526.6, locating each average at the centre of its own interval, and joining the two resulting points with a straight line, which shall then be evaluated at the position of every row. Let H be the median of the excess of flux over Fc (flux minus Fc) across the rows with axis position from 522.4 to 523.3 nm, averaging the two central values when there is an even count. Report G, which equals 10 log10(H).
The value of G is 8.6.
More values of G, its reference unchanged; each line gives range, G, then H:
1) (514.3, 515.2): -5.9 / 0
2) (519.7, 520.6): -0.6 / 1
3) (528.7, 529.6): 10.4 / 11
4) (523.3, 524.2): 9.6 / 9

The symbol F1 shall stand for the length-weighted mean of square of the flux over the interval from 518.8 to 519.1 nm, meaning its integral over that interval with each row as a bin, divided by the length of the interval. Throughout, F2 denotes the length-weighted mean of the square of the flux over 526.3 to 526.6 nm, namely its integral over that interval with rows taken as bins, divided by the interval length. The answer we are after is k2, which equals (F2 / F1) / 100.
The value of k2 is 0.010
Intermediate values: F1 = 674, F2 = 677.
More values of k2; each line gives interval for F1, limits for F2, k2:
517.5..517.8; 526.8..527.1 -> 0.015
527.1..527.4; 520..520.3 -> 0.007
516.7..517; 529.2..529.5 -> 0.046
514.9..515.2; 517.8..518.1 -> 0.008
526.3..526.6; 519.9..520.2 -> 0.012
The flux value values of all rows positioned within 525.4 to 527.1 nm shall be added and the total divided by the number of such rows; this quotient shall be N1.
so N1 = 30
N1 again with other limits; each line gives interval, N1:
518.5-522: 26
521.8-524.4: 34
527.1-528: 35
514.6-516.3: 27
